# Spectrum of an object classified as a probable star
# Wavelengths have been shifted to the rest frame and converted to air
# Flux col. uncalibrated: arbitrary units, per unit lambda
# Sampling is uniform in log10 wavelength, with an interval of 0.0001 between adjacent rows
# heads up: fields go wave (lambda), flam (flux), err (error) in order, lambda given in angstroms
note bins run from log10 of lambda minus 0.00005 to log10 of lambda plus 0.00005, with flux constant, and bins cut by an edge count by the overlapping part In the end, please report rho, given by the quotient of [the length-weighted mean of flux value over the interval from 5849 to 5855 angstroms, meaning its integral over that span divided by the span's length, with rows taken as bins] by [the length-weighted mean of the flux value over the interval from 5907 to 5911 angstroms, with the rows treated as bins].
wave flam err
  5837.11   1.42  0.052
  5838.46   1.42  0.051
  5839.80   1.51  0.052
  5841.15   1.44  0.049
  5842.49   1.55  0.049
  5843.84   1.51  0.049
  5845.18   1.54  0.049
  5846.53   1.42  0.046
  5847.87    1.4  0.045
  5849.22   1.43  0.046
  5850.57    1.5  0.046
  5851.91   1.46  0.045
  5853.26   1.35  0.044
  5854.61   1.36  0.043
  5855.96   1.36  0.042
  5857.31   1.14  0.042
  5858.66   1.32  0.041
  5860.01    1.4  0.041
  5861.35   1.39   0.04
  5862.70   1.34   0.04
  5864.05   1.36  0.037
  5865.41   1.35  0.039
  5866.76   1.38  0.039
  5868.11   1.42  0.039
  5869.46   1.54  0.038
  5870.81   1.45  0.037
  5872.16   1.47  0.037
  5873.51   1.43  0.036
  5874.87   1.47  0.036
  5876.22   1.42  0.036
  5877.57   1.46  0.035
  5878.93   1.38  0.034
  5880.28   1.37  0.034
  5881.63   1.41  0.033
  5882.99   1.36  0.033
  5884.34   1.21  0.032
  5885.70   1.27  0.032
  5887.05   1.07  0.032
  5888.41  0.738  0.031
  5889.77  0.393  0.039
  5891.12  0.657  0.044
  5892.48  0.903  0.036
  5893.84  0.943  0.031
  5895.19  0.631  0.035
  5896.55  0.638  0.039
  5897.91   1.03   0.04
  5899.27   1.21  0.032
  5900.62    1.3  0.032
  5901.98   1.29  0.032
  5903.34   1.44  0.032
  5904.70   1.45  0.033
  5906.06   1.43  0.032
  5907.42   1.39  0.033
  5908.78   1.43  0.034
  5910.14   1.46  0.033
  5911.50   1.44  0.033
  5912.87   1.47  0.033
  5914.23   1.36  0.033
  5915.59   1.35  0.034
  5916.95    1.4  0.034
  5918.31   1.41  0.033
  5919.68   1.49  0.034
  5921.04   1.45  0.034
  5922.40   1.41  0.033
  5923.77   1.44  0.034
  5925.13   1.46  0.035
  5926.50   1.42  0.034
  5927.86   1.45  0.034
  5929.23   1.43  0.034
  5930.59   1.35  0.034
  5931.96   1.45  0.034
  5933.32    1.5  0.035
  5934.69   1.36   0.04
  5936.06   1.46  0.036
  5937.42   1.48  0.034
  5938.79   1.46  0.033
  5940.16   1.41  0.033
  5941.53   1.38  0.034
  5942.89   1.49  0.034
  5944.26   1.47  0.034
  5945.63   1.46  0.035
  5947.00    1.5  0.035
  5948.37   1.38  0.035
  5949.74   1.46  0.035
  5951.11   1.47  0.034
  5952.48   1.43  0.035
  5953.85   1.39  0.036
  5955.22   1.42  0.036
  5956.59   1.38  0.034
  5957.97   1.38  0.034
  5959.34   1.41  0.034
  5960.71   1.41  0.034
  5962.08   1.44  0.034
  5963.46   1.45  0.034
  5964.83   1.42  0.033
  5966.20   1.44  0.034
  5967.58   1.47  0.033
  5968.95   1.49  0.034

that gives 0.99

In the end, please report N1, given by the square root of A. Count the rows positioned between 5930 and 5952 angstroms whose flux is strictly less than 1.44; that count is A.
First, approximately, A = 5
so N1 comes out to 2.24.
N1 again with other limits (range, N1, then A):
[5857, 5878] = 3.32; 11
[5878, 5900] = 4.00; 16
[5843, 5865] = 3.46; 12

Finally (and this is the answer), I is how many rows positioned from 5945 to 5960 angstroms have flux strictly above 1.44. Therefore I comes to 4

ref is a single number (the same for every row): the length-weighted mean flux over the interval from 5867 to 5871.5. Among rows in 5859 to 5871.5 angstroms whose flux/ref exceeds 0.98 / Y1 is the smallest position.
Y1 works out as 5869.46 angstroms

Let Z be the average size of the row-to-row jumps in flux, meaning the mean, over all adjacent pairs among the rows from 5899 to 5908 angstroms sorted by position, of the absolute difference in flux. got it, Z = 0.053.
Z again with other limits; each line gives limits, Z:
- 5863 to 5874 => 0.050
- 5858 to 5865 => 0.040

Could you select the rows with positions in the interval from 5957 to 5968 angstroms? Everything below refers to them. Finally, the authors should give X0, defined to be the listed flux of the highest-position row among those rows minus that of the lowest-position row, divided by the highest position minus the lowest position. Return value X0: 0.009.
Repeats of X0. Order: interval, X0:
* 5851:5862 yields -0.007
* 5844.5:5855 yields -0.019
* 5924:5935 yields -0.010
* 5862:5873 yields 0.014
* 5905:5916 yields -0.008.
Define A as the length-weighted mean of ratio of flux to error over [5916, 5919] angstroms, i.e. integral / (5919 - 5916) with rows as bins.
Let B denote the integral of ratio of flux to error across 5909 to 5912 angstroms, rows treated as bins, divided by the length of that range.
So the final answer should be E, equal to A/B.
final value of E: 0.95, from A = 41.7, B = 44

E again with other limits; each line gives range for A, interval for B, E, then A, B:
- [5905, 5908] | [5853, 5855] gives 1.40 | 43.5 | 31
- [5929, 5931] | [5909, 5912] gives 0.94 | 40.9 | 44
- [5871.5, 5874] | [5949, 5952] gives 0.94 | 39.8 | 42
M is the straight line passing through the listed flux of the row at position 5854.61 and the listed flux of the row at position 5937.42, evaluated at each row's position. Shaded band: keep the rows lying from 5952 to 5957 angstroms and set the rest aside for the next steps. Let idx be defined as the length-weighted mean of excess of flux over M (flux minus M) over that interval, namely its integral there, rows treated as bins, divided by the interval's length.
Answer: -0.10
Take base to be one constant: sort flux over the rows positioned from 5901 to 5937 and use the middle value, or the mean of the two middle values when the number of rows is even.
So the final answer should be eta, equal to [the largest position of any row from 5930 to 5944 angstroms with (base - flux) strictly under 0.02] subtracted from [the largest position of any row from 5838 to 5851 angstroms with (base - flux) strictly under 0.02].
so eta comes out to -92.3 angstroms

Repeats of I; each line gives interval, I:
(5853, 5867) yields 0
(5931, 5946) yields 8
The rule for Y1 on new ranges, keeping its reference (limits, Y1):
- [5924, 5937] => 5925.13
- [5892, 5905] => 5903.34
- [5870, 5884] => 5870.81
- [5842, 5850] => 5842.49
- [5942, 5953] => 5942.89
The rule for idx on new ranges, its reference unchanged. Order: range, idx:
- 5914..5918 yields -0.07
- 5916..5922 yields -0.02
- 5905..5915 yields -0.01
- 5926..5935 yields -0.04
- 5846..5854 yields 0.07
